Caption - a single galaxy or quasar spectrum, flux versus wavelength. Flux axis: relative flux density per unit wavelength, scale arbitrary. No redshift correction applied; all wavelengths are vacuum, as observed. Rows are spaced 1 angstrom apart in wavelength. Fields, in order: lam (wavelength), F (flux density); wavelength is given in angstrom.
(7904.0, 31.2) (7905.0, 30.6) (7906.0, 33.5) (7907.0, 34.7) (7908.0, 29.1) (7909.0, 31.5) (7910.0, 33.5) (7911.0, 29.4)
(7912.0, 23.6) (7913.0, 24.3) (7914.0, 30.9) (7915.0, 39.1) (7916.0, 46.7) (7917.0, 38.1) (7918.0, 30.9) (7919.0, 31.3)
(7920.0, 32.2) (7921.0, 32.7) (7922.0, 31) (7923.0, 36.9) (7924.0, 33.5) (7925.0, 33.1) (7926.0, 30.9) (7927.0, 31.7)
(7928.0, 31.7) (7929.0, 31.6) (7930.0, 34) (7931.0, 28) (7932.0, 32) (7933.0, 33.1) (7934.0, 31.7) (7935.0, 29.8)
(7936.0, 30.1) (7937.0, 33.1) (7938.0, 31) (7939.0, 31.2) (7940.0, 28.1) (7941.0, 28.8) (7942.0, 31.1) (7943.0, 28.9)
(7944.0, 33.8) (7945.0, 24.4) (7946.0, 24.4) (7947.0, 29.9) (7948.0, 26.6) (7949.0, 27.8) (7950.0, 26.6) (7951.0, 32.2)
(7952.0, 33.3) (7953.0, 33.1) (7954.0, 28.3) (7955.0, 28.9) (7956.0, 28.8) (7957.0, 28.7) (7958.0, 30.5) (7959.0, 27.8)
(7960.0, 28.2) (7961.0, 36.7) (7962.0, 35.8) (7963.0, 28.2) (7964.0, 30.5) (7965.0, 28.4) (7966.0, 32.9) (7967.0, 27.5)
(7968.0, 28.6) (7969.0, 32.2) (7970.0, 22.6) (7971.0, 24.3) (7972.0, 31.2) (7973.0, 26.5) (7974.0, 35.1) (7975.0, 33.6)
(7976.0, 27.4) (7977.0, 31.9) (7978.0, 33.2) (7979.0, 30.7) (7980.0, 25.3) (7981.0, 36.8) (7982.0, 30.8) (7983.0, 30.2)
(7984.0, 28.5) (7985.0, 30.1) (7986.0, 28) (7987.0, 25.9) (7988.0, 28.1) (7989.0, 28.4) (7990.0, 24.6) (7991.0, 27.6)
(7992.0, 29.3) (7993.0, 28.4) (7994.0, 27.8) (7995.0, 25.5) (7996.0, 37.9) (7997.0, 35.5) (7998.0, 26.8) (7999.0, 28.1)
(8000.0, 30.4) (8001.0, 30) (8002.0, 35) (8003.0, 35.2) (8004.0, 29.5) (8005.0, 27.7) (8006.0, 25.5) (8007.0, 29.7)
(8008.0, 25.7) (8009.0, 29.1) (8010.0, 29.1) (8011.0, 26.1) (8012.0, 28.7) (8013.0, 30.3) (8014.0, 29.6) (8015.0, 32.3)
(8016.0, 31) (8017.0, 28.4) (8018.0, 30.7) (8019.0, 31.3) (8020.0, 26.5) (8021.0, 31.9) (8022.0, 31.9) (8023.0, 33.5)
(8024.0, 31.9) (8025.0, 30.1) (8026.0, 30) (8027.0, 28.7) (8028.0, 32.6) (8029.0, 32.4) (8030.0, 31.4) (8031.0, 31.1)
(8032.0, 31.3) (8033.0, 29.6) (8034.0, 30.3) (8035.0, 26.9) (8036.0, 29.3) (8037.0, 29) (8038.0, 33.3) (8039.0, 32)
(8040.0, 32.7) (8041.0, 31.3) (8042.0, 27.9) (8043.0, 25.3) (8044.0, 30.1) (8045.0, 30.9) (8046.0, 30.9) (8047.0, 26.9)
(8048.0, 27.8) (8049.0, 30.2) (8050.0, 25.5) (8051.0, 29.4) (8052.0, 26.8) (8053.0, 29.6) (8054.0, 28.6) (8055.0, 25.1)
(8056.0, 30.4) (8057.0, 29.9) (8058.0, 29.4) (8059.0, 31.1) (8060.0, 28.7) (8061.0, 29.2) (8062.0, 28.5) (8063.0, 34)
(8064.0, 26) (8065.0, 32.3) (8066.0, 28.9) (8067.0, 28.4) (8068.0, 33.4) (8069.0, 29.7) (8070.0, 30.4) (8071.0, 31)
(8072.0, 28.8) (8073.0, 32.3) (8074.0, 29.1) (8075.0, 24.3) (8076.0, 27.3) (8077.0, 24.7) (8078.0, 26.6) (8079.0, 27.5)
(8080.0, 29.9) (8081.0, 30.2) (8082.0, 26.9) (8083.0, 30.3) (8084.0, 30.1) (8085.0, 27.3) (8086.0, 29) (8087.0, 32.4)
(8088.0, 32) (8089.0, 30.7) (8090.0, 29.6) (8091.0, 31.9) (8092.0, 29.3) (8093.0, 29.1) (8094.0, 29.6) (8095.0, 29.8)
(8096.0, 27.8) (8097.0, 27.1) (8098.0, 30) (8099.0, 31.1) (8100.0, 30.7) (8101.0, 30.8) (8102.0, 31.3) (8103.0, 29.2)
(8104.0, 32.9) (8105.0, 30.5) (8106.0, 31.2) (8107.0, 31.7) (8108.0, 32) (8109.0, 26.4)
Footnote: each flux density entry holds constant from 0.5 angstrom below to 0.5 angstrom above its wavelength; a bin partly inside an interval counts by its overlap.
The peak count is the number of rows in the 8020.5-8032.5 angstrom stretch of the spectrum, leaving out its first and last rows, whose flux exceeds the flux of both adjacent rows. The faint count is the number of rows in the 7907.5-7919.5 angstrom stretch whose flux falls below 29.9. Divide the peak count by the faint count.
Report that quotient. 0.50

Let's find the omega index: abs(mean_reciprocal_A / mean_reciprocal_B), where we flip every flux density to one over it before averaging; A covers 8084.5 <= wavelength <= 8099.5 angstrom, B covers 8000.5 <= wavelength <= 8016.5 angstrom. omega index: 0.990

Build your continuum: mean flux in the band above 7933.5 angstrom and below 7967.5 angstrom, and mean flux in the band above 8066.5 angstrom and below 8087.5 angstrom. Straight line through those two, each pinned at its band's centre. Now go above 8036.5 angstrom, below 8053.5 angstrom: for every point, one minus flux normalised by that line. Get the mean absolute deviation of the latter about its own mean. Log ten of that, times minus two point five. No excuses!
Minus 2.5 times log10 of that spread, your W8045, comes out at 2.95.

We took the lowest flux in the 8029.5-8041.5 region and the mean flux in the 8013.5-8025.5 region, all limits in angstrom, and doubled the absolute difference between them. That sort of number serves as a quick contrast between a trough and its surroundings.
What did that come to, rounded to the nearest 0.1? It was 7.7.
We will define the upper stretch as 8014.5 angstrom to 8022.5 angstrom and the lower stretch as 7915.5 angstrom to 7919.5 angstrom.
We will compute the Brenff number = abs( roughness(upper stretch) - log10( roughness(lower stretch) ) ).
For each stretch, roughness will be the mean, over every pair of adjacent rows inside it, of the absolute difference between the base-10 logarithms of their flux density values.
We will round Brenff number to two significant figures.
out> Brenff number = 1.2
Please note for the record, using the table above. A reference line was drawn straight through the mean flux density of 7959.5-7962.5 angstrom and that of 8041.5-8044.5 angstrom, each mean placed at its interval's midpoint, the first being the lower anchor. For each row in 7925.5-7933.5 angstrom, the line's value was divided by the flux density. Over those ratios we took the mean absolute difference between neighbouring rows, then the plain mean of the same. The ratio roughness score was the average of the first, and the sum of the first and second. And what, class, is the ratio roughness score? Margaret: 0.645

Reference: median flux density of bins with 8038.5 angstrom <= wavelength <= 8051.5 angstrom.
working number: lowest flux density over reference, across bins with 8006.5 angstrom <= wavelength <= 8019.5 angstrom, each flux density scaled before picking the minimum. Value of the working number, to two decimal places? 0.85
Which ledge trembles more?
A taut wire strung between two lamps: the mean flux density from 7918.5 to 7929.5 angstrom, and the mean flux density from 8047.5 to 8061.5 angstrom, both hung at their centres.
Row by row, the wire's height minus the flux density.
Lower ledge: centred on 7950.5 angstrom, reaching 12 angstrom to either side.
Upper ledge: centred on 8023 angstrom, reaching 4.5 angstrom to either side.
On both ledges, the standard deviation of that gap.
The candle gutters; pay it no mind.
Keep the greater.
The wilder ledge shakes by 3.2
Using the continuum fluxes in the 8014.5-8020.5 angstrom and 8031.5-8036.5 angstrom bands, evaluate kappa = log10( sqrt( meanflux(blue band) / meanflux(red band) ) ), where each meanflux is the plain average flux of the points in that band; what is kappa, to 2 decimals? 0.00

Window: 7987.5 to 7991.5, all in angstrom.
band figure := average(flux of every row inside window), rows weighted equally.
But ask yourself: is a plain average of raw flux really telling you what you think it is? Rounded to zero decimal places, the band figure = 27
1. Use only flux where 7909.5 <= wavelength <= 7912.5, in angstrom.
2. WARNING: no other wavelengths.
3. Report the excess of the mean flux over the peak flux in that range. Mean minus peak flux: -4.7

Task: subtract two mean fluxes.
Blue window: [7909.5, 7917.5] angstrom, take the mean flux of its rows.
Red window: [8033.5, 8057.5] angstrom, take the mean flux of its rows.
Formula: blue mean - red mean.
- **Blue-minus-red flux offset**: 4.0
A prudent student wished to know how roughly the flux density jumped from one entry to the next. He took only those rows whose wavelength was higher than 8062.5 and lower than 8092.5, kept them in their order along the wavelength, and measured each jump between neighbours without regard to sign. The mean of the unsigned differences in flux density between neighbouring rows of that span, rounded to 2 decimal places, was 2.60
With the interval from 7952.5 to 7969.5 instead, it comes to 2.91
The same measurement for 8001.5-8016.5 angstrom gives 2.39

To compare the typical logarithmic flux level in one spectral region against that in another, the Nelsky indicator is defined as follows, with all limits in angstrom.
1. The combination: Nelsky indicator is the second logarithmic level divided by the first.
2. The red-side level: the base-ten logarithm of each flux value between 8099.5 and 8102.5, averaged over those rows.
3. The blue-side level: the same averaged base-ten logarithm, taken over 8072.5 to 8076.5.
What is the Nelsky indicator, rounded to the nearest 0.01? 0.97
